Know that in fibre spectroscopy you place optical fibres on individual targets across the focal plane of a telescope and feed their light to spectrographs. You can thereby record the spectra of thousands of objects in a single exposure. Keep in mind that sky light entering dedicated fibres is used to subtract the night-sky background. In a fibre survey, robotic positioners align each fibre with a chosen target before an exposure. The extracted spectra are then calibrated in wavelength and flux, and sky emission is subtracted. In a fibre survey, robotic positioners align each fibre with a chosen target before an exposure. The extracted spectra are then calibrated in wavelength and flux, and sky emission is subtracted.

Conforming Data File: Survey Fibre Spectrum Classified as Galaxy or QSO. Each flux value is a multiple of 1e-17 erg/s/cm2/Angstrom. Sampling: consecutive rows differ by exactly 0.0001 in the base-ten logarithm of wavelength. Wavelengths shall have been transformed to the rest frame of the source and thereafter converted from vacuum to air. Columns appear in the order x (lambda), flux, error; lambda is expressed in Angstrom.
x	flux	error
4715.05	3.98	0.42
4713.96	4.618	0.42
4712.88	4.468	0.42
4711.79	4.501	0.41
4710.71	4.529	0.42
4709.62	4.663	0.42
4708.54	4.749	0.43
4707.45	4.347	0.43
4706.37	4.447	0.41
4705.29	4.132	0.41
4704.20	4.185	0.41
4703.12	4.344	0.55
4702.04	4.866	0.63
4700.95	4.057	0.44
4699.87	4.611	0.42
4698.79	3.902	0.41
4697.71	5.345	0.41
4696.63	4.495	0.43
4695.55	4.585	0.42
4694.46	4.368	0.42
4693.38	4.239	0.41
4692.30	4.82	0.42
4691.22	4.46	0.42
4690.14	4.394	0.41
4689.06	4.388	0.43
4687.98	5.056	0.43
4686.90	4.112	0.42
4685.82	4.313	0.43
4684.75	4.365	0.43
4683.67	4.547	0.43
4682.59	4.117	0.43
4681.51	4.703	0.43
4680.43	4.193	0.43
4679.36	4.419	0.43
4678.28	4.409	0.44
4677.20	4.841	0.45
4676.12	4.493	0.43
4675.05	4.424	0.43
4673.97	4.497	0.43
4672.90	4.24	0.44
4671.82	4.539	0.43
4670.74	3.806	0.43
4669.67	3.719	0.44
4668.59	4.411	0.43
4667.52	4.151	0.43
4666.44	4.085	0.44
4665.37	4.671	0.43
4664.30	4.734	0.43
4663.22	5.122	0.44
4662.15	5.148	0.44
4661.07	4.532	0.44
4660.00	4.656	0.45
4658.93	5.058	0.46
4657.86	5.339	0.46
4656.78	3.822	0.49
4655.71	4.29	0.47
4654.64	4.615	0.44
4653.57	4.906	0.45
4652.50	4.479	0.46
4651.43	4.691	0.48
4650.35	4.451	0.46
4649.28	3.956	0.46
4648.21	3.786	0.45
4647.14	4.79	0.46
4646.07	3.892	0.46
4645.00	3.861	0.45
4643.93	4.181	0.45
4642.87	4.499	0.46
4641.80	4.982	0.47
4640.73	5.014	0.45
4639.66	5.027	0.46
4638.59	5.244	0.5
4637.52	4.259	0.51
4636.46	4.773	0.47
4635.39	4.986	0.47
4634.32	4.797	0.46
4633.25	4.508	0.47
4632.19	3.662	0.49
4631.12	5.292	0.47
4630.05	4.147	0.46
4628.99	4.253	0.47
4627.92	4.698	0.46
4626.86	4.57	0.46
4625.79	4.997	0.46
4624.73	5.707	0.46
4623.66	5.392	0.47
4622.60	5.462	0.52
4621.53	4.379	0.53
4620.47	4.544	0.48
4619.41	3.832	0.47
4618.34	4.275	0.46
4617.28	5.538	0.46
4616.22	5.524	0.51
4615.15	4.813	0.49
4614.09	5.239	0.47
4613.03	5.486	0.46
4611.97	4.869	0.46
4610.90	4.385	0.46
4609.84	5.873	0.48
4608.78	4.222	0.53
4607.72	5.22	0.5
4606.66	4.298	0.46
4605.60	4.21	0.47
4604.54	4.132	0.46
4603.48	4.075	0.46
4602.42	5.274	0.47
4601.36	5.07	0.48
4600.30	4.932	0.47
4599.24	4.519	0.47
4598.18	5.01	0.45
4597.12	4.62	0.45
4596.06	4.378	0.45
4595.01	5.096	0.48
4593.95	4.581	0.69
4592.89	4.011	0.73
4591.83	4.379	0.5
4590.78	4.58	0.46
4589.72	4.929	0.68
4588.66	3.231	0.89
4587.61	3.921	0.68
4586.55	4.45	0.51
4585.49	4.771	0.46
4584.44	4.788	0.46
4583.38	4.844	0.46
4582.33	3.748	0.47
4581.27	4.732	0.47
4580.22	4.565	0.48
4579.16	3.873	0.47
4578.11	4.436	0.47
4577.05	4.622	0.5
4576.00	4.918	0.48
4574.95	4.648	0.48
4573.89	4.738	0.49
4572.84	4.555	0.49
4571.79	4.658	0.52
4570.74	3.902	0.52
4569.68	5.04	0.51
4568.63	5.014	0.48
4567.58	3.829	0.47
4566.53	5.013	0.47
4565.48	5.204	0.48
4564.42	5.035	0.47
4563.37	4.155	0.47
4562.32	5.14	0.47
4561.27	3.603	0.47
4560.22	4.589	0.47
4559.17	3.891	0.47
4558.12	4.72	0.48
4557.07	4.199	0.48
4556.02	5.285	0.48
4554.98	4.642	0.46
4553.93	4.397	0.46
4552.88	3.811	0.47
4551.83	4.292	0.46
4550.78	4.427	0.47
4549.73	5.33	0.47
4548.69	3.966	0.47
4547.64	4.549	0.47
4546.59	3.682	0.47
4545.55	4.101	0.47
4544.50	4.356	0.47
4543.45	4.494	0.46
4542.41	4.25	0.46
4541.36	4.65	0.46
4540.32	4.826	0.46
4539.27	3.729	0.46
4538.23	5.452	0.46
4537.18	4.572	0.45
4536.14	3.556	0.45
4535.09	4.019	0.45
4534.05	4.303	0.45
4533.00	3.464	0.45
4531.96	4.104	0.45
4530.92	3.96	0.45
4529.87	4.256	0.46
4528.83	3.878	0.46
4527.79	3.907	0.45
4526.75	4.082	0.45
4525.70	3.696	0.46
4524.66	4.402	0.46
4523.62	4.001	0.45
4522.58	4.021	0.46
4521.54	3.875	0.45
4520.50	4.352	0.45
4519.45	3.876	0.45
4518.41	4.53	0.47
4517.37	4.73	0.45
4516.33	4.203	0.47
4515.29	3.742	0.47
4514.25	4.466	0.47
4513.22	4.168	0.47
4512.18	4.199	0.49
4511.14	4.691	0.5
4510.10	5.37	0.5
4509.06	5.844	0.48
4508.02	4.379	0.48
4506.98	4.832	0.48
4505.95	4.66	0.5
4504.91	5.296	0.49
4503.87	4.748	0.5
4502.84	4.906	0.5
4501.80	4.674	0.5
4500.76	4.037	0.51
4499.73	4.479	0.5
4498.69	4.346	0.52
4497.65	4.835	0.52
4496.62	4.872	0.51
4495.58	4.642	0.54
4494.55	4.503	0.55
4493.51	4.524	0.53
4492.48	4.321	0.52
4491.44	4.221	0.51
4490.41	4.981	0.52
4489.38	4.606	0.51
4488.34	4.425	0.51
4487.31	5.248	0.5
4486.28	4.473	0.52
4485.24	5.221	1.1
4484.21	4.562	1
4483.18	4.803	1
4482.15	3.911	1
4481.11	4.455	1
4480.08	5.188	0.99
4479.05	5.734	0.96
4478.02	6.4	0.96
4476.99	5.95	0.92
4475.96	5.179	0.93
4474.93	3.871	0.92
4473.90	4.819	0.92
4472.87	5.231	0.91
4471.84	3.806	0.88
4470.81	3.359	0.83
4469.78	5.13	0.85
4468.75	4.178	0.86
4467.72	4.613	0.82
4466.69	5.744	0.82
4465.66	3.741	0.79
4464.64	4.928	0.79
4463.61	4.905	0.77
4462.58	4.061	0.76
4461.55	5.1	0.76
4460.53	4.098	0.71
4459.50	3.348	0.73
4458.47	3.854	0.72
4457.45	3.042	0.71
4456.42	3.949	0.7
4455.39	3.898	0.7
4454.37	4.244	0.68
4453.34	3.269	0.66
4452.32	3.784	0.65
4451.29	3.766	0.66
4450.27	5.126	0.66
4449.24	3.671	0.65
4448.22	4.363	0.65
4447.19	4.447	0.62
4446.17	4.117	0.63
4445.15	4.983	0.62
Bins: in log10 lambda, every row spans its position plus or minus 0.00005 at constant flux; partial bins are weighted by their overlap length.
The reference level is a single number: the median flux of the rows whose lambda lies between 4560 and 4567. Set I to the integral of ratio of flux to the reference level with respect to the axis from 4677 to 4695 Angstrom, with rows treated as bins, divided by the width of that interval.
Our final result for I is 0.89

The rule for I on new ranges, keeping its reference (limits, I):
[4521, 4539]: 0.82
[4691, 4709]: 0.89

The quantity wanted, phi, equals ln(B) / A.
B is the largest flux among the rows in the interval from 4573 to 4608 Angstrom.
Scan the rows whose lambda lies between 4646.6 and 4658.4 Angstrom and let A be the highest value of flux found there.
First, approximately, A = 5.339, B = 5.274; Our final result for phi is 0.31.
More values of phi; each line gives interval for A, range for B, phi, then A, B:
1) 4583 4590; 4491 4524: 0.36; 4.929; 5.844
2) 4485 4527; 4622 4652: 0.30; 5.844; 5.707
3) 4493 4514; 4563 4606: 0.28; 5.844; 5.274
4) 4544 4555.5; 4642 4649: 0.29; 5.33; 4.79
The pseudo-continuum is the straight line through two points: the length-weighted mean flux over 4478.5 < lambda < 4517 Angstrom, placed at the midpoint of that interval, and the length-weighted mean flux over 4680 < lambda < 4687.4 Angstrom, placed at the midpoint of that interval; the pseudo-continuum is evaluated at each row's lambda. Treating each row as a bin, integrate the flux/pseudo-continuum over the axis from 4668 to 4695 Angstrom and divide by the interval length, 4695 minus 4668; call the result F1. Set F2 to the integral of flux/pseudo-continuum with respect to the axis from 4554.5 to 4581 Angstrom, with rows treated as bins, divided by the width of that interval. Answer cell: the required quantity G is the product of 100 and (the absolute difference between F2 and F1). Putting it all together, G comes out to 1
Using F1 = 1.01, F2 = 1.01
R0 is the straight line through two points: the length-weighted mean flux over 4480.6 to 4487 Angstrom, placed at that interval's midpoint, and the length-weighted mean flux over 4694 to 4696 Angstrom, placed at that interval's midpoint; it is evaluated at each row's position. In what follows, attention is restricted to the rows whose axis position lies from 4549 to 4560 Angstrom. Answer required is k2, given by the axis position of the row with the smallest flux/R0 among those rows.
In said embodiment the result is 4552.88 Angstrom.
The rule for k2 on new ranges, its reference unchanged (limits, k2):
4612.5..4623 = 4619.41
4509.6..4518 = 4515.29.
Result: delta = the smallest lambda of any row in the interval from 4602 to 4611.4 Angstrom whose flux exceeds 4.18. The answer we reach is 4602.42 Angstrom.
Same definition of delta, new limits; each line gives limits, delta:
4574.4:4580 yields 4574.95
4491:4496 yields 4491.44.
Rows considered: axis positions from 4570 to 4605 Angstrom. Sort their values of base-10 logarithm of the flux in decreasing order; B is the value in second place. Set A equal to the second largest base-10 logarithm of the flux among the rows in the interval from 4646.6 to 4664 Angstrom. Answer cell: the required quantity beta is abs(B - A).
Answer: 0.004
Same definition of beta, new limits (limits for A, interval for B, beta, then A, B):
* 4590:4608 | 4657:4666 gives 0.006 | 0.718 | 0.712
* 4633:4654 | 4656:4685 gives 0.010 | 0.701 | 0.712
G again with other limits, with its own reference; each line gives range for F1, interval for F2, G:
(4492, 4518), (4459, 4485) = 0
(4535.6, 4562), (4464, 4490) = 6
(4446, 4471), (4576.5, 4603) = 12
